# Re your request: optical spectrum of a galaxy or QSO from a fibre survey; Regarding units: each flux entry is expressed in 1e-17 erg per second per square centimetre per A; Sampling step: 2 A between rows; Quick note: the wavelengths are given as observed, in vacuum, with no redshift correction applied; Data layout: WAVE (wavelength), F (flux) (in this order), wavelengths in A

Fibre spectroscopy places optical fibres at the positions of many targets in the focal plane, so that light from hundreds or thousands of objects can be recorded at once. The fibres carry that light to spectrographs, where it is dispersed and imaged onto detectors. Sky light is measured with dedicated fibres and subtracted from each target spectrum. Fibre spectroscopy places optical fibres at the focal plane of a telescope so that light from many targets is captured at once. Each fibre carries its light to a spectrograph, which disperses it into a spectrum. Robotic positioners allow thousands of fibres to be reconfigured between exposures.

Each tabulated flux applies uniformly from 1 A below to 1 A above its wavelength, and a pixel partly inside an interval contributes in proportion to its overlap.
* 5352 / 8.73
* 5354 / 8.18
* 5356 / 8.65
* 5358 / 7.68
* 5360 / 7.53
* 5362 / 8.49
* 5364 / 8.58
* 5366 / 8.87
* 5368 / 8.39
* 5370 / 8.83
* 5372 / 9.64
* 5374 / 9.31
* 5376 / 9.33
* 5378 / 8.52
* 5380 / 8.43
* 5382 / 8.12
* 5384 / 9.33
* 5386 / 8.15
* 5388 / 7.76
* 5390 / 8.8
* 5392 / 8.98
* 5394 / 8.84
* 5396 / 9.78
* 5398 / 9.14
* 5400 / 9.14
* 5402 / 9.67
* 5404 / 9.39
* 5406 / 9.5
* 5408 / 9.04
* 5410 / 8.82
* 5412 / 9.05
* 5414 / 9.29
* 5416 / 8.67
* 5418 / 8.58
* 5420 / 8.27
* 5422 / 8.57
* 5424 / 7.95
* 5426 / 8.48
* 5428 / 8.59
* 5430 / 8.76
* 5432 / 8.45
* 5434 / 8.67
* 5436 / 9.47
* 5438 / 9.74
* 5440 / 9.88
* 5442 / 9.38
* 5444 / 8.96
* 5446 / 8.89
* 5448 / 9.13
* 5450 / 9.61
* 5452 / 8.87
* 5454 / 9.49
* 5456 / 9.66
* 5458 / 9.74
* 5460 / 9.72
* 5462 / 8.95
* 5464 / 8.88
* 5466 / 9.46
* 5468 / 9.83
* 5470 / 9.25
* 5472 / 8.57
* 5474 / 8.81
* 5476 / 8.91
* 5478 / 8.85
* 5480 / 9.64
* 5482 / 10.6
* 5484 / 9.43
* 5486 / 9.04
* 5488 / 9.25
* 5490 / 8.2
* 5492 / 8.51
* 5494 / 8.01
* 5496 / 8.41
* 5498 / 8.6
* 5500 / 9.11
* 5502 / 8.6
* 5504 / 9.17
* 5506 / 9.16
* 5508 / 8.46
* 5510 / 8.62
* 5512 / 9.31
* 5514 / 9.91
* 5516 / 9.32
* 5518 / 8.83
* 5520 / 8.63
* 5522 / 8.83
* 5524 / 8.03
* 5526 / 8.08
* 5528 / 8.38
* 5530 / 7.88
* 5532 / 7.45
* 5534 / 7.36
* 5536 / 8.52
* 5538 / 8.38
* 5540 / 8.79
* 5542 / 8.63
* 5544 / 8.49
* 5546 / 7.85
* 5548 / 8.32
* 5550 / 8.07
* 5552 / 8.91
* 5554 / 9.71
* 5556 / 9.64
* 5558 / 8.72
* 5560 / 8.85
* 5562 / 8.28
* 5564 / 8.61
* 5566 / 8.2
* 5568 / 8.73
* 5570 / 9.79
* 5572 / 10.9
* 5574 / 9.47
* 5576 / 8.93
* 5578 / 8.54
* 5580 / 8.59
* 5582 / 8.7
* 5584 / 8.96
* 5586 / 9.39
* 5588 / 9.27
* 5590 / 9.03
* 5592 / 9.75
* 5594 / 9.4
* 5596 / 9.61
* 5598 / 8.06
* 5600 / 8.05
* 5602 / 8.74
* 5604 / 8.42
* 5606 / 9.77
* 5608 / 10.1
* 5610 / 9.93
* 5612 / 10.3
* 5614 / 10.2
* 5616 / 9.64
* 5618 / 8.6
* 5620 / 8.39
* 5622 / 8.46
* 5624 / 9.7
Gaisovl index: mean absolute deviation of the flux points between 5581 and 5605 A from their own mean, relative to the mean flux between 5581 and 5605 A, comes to 0.052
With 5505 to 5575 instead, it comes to 0.062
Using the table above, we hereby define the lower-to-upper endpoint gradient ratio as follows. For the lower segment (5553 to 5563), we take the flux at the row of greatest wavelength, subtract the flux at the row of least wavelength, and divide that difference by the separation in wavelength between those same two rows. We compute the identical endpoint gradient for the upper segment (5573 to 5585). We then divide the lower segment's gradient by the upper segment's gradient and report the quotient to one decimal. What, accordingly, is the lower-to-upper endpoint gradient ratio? 3.5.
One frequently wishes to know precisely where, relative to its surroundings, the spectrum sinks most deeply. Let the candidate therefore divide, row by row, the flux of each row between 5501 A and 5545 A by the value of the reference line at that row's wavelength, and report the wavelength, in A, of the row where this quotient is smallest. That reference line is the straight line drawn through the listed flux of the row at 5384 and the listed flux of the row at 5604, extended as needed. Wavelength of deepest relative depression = 5534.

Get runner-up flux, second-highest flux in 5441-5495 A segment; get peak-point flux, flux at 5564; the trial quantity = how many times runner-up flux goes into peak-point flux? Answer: 0.88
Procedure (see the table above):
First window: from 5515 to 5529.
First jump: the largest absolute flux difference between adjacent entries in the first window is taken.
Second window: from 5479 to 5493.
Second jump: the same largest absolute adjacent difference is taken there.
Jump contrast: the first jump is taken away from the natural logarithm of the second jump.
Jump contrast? -0.64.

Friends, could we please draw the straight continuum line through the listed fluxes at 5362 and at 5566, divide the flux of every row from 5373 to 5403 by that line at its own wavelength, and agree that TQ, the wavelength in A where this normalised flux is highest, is 5396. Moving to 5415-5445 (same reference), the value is 5440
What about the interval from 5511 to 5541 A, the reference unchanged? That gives 5514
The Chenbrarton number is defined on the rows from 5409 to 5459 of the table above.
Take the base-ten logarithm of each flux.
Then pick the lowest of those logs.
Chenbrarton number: 0.900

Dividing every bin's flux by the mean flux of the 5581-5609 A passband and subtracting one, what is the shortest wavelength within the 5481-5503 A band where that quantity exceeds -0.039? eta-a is 5482 A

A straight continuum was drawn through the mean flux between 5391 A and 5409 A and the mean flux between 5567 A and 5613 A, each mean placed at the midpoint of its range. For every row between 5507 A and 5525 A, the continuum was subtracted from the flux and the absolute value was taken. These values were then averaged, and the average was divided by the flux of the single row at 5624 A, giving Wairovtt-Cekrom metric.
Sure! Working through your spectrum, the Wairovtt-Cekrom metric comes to 0.056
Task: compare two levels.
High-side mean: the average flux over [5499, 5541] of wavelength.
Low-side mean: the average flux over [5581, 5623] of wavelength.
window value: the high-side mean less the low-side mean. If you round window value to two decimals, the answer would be -0.57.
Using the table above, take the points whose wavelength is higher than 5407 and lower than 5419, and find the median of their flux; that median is 8.93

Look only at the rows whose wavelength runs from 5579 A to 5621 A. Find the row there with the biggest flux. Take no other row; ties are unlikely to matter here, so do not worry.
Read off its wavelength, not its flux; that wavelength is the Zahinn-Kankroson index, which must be 5612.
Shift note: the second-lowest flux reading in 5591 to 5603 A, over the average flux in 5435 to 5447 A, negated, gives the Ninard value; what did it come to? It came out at -0.86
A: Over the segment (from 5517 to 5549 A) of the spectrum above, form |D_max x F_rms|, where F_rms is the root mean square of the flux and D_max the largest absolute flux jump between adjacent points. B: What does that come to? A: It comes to 10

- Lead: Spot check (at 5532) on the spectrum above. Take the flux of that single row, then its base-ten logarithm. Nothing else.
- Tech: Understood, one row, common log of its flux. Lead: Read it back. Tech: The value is 0.87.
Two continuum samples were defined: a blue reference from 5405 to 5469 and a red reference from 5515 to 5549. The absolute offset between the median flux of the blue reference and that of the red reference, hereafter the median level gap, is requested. 0.6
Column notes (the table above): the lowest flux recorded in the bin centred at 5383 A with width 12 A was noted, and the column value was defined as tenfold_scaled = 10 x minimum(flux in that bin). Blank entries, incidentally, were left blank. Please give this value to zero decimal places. 78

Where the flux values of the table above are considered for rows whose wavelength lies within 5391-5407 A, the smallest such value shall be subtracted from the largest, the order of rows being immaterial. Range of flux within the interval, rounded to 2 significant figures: 0.94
